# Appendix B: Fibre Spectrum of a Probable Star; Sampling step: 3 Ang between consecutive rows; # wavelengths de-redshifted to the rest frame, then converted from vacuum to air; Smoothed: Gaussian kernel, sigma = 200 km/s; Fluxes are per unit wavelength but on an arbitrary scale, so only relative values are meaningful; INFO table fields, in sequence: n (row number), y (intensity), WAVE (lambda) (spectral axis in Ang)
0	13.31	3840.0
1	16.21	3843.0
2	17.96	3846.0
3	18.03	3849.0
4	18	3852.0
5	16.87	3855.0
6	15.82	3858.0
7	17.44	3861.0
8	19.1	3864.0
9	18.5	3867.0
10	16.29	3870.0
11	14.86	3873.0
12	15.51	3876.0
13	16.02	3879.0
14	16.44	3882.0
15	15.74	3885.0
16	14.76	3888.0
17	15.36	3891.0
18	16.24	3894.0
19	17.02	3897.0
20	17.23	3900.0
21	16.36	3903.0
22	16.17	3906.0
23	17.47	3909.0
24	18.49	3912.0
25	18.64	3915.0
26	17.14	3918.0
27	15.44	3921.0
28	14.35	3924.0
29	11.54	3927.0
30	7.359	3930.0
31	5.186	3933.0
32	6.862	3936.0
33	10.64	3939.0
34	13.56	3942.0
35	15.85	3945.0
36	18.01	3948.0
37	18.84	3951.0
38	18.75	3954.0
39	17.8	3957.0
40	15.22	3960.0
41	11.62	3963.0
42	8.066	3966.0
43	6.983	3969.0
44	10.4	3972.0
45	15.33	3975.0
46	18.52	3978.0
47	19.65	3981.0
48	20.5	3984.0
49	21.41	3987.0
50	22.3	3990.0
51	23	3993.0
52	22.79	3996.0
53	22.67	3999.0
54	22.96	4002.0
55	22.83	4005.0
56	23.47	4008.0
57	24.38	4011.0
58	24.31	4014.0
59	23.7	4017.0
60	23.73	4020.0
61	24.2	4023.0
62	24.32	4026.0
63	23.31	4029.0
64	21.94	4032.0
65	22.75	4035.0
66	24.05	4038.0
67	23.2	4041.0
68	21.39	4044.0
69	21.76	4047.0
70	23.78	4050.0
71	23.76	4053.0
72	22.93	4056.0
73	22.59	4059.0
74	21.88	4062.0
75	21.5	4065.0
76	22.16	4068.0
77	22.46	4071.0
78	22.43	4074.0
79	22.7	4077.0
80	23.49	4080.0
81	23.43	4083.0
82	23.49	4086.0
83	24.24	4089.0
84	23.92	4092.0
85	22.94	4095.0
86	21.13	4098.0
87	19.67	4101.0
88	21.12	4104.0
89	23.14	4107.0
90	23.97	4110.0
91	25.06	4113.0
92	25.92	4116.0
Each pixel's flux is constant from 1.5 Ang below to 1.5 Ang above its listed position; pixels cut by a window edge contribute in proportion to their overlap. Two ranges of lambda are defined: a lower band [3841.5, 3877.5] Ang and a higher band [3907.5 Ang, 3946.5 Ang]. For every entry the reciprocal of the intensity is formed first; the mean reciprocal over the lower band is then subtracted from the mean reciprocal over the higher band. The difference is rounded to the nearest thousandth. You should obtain 0.029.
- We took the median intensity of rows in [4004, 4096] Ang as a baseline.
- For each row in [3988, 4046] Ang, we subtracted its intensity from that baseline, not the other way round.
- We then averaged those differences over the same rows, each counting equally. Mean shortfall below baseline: 0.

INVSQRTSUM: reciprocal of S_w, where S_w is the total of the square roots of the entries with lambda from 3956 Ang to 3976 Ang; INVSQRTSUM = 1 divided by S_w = 0.041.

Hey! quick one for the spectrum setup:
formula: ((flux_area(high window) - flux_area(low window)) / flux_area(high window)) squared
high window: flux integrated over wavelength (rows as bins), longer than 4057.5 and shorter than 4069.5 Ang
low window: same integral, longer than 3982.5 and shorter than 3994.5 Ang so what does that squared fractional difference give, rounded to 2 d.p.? 0.00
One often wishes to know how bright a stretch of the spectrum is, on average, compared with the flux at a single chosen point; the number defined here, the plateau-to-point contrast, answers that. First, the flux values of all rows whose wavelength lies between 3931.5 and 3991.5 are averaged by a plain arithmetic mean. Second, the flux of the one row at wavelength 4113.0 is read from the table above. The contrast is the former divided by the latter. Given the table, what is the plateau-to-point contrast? 0.59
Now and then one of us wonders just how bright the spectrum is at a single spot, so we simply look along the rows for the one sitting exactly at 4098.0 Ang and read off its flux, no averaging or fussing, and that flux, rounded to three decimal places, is 21.130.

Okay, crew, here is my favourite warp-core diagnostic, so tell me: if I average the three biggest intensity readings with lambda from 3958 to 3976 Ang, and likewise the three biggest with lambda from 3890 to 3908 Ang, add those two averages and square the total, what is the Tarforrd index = 956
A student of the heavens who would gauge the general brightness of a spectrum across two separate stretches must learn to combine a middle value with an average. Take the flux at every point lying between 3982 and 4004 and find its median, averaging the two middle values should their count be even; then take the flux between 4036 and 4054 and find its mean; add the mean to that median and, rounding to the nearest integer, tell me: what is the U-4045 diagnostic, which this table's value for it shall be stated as 46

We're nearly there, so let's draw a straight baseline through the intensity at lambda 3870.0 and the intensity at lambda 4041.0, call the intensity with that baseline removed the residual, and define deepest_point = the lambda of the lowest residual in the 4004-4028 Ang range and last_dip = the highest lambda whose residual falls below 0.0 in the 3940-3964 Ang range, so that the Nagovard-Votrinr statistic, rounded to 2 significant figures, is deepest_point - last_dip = 42 Ang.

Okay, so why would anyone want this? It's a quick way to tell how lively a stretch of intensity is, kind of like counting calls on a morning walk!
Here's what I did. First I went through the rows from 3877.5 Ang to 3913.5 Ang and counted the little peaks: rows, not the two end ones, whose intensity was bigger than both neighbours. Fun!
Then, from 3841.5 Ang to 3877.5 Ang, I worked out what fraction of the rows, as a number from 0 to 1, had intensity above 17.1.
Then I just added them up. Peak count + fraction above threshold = 2.5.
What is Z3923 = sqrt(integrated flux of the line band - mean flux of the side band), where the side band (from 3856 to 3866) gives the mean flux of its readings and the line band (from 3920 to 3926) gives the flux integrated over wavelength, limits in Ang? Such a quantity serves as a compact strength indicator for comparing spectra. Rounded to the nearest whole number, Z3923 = 8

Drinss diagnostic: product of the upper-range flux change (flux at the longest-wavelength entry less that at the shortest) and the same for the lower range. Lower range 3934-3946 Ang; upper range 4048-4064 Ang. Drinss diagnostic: -17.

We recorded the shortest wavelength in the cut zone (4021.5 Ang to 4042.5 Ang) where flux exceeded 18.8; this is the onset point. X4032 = 4023.0 Ang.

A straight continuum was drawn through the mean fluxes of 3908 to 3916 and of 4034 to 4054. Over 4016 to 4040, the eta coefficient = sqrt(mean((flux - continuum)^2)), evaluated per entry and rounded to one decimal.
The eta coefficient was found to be 1.4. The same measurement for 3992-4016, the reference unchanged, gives 1.9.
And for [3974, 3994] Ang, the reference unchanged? 2.3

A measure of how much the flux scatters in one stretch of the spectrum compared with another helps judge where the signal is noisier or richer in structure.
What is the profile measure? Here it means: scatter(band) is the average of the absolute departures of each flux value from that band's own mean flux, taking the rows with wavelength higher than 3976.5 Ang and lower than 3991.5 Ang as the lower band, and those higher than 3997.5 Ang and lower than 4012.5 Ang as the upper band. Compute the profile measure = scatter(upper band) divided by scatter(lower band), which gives 0.48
